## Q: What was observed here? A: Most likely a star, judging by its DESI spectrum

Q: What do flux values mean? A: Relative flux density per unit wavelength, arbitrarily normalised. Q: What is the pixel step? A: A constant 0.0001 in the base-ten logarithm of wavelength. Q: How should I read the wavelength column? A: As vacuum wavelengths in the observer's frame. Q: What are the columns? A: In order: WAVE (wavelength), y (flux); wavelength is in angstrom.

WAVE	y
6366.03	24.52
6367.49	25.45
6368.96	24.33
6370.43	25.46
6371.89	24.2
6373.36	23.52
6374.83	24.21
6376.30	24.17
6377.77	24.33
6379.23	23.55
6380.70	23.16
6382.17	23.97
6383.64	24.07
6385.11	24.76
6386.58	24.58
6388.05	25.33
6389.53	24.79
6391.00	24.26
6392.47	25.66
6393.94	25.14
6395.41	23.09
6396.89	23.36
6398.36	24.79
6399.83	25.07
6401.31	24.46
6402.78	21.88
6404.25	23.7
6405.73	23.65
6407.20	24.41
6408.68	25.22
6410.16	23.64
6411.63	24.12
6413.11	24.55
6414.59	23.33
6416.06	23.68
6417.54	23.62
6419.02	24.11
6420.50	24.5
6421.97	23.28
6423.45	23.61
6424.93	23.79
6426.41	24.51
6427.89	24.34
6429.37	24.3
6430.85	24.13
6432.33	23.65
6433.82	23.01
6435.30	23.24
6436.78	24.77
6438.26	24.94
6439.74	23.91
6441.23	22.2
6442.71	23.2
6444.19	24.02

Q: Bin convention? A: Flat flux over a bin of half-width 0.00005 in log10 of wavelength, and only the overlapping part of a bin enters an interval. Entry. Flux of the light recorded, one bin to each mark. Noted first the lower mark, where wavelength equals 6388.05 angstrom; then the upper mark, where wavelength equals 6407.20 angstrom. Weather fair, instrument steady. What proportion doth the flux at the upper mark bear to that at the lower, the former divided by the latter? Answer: 0.96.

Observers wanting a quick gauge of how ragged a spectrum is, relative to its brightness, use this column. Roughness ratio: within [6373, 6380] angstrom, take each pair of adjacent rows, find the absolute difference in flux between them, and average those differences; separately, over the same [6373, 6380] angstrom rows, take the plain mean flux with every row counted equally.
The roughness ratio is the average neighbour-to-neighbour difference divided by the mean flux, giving 0.017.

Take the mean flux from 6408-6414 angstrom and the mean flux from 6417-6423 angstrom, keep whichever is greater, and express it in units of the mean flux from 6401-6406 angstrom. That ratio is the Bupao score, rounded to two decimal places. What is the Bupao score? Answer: 1.04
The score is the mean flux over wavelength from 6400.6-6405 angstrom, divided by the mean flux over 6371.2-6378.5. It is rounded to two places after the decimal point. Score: 0.97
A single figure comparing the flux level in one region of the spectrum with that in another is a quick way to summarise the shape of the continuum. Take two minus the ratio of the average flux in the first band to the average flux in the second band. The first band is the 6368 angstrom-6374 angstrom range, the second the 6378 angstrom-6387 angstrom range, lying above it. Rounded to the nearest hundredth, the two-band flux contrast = 0.98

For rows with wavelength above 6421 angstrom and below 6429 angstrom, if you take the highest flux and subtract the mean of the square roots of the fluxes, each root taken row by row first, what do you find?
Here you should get 19.6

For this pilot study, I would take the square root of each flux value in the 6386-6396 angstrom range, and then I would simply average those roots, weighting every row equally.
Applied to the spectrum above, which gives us 4.97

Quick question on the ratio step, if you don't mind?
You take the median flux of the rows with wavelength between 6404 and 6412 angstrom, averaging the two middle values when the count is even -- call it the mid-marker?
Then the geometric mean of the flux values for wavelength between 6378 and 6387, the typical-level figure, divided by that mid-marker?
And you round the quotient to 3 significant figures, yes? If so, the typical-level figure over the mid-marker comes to 1.00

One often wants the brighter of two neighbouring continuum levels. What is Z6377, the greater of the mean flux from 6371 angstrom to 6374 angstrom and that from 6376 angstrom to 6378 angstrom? 24.2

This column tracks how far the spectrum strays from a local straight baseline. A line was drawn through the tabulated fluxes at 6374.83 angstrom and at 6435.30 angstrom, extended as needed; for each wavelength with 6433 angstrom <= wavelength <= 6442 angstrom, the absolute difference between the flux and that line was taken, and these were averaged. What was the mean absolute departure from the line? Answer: 0.9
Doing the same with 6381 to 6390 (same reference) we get 0.6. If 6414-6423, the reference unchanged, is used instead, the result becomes 0.4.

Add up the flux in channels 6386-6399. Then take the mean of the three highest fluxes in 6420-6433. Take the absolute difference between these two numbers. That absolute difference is 197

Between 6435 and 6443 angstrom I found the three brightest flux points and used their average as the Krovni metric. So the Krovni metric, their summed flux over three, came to 24.5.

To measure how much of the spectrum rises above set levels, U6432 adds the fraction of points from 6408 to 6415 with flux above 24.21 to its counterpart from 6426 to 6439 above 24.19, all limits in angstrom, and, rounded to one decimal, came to 1.0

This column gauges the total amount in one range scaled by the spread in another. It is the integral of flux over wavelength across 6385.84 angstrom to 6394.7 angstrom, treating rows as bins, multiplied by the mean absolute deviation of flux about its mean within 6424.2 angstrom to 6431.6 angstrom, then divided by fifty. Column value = 0.90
